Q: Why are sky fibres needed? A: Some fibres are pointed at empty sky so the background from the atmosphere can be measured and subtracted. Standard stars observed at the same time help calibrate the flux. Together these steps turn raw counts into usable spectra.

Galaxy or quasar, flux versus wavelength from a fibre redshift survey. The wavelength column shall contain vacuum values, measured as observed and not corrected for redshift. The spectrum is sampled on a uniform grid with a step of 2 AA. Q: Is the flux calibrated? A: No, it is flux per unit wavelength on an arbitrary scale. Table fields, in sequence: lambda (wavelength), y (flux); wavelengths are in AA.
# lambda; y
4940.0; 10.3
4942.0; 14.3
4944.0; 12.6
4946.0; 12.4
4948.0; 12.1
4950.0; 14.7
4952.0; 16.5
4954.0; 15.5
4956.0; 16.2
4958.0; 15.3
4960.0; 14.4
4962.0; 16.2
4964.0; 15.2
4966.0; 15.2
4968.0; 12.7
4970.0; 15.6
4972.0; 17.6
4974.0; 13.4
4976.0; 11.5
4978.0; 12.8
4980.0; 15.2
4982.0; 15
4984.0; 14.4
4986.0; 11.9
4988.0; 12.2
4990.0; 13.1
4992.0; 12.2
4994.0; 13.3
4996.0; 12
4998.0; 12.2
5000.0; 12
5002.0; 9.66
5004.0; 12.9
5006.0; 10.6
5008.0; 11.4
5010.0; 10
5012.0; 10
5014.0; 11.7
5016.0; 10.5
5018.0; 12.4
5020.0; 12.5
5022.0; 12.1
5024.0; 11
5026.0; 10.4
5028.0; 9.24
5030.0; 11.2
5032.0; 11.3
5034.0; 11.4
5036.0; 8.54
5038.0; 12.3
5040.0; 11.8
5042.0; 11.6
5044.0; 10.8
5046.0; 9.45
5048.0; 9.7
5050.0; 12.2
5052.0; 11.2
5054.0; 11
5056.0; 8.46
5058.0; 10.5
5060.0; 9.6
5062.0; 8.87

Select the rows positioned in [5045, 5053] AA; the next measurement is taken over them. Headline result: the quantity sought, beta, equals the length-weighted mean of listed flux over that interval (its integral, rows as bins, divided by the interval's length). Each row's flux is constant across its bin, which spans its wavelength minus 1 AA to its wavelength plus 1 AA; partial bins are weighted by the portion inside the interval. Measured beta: 11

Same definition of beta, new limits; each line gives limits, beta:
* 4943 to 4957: 14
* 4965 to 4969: 14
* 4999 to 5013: 11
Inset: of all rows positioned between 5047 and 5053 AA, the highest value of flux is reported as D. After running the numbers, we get 12.2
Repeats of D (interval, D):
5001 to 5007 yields 12.9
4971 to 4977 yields 17.6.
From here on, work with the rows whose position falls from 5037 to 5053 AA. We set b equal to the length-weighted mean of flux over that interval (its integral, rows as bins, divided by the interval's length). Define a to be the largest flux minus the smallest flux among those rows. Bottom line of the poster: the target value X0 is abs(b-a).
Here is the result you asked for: 8.3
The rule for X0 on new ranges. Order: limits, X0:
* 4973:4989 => 9.6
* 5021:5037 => 7.1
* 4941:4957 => 9.9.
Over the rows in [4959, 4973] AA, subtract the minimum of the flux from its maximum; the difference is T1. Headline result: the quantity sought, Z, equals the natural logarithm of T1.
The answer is 1.59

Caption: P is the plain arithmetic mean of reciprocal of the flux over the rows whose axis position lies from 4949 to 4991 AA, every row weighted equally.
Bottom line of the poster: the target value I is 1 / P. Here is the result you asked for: 14.3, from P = 0.070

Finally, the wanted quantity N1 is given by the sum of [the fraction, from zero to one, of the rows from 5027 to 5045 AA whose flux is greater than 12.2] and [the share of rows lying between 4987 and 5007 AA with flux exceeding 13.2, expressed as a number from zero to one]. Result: 0.2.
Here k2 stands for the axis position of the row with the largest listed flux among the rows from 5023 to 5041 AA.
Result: 5038.0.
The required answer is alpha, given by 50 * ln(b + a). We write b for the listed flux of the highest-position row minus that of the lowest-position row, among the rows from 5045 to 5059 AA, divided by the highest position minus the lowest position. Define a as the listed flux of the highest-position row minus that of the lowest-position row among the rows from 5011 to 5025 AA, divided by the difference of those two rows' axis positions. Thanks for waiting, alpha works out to -88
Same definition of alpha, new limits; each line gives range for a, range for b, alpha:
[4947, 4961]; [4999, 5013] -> -184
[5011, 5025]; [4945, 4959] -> -56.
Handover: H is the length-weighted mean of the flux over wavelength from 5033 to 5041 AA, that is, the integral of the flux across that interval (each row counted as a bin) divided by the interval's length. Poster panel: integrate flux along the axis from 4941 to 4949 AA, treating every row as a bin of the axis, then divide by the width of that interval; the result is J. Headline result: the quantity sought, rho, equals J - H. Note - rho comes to 1.8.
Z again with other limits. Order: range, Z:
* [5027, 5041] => 1.32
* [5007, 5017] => 0.53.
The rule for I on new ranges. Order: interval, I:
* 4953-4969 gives 15.0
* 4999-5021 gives 11.1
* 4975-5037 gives 11.6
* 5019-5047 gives 10.8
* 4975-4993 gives 13.0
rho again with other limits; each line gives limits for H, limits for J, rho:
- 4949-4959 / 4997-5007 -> -4.2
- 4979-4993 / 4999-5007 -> -2.1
